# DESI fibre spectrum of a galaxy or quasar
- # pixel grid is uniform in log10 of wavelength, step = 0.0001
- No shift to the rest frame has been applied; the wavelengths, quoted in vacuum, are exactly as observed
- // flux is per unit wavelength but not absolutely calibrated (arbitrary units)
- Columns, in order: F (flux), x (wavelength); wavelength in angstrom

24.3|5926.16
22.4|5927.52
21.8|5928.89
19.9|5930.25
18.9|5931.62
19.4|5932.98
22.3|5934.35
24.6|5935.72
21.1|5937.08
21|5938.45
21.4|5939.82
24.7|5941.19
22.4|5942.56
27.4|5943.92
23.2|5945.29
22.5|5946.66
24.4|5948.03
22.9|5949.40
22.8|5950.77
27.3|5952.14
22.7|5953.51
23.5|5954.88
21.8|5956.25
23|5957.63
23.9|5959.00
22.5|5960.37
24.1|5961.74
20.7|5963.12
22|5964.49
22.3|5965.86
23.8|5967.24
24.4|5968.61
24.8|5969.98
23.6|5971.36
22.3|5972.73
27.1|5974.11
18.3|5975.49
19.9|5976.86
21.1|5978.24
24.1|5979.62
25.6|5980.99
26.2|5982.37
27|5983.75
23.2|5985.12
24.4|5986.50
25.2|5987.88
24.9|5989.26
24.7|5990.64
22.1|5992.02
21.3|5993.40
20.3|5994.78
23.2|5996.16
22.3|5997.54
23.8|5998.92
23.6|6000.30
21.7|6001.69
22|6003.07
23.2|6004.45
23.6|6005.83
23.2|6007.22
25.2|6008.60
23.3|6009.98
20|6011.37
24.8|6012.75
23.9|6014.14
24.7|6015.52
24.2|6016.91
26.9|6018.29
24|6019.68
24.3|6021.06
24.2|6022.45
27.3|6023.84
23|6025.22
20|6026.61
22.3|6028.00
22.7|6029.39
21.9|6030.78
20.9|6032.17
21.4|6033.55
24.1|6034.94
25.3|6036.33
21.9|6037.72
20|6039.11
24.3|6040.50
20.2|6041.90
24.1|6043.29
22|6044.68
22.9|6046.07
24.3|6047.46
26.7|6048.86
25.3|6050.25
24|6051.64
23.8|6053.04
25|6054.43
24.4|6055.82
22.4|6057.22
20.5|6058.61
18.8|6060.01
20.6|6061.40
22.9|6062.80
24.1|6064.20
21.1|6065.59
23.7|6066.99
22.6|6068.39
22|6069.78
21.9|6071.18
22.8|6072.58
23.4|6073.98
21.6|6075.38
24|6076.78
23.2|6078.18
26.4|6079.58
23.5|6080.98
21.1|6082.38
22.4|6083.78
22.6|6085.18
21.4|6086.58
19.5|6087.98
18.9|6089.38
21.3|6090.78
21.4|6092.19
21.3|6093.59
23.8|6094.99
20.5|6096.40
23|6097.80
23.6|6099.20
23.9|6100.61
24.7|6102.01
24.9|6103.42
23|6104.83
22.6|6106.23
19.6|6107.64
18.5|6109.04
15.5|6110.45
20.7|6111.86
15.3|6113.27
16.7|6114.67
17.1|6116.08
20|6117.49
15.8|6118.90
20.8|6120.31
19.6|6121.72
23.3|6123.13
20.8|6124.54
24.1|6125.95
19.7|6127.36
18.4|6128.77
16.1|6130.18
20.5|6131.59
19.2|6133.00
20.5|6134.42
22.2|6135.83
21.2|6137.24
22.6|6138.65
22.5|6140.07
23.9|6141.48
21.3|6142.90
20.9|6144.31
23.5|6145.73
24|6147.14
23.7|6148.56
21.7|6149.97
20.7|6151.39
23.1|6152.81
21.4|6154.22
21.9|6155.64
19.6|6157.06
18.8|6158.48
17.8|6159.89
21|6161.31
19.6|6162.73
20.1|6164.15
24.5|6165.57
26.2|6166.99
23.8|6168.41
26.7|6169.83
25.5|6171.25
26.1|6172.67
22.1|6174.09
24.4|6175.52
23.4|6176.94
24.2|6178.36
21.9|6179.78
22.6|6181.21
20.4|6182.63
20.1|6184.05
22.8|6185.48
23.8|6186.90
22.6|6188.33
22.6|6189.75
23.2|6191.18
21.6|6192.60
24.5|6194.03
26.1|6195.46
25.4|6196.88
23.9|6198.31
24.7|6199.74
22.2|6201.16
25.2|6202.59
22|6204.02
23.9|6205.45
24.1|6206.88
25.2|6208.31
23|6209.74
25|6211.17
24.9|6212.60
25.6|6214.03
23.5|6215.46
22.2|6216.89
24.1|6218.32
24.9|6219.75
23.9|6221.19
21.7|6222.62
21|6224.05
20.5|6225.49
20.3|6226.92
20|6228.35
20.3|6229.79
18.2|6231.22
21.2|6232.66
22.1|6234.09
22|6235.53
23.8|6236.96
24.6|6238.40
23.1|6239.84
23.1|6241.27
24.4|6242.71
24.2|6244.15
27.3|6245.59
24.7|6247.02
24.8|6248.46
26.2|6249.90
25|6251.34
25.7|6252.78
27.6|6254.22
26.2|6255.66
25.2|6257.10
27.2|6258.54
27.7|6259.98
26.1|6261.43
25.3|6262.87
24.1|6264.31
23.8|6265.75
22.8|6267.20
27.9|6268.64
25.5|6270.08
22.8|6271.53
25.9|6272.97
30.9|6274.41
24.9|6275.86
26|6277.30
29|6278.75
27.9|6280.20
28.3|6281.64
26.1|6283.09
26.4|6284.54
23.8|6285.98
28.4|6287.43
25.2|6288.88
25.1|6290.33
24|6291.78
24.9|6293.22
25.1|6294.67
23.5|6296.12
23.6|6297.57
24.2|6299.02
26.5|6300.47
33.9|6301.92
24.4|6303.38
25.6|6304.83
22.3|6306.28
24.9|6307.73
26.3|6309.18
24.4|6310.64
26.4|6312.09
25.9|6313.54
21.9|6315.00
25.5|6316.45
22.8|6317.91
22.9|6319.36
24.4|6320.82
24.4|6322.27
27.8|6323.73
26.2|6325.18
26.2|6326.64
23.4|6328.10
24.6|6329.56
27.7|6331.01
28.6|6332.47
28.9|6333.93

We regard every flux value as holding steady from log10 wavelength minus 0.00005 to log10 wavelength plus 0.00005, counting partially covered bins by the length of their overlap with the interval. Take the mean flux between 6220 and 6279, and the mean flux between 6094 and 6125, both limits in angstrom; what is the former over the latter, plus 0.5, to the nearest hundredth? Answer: 1.68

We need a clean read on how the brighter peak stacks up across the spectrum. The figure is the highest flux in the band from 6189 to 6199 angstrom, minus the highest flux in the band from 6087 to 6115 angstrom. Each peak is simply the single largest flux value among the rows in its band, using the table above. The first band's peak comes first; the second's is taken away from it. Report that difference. 1.2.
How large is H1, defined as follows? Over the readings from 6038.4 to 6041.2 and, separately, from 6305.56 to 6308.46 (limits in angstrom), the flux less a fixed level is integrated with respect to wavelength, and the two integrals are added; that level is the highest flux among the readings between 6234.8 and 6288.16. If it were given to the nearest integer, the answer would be -46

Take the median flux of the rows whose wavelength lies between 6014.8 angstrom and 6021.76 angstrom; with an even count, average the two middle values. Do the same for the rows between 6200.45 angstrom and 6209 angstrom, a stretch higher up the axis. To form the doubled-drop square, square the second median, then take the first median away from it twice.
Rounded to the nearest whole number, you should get 527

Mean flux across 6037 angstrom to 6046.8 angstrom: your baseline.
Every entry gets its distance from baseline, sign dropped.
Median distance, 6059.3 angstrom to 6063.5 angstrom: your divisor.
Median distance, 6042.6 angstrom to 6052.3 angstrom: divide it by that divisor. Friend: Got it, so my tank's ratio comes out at 1.2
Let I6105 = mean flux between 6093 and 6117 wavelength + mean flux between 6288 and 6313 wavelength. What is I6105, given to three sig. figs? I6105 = 46.2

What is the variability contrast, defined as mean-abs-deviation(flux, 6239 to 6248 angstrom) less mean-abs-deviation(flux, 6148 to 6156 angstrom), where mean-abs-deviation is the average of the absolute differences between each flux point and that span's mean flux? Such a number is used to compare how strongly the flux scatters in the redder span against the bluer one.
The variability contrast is 0.1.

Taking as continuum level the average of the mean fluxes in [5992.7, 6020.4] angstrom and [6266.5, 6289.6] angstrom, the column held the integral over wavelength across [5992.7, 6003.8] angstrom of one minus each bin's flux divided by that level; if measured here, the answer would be 1.1 angstrom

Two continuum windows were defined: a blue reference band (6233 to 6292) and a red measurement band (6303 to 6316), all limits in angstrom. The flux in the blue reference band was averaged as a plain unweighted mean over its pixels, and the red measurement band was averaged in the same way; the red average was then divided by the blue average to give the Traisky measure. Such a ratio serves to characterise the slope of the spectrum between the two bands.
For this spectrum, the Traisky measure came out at 0.97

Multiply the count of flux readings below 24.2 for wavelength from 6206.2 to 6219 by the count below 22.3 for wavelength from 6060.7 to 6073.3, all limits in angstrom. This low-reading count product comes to 20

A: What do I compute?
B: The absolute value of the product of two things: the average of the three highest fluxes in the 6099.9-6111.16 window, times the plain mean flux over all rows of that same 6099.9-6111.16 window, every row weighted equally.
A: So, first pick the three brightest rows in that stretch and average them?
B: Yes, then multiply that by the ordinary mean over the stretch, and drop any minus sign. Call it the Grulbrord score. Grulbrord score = 529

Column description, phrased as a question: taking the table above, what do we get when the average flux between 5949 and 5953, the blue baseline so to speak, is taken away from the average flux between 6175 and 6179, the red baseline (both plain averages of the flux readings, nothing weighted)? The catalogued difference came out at 0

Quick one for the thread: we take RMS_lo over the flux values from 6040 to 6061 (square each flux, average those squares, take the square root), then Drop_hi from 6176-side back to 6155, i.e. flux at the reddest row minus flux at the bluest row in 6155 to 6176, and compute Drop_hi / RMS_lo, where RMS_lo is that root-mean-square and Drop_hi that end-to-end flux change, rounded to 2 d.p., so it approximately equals 0.11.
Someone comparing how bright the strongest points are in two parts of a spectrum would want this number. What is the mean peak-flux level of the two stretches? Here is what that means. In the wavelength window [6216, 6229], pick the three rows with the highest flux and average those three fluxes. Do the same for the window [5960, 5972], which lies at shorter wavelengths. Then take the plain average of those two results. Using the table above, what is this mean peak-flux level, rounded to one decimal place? 24.4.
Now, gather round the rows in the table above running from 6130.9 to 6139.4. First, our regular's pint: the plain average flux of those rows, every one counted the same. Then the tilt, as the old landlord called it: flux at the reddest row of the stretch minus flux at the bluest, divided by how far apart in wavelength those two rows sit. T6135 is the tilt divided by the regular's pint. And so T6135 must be 0.014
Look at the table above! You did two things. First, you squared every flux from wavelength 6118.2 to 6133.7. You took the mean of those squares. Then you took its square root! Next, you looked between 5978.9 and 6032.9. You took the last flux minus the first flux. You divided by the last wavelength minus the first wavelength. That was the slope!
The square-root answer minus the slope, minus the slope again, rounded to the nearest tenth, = 20.1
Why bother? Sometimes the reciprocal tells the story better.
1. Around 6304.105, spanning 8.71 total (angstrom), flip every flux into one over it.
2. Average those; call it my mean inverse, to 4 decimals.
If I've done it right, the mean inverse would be 0.0387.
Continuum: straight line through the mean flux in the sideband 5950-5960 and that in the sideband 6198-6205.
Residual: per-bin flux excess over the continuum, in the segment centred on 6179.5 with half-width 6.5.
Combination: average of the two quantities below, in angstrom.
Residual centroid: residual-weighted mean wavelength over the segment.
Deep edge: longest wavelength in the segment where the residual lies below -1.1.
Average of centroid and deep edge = 6183.1 angstrom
